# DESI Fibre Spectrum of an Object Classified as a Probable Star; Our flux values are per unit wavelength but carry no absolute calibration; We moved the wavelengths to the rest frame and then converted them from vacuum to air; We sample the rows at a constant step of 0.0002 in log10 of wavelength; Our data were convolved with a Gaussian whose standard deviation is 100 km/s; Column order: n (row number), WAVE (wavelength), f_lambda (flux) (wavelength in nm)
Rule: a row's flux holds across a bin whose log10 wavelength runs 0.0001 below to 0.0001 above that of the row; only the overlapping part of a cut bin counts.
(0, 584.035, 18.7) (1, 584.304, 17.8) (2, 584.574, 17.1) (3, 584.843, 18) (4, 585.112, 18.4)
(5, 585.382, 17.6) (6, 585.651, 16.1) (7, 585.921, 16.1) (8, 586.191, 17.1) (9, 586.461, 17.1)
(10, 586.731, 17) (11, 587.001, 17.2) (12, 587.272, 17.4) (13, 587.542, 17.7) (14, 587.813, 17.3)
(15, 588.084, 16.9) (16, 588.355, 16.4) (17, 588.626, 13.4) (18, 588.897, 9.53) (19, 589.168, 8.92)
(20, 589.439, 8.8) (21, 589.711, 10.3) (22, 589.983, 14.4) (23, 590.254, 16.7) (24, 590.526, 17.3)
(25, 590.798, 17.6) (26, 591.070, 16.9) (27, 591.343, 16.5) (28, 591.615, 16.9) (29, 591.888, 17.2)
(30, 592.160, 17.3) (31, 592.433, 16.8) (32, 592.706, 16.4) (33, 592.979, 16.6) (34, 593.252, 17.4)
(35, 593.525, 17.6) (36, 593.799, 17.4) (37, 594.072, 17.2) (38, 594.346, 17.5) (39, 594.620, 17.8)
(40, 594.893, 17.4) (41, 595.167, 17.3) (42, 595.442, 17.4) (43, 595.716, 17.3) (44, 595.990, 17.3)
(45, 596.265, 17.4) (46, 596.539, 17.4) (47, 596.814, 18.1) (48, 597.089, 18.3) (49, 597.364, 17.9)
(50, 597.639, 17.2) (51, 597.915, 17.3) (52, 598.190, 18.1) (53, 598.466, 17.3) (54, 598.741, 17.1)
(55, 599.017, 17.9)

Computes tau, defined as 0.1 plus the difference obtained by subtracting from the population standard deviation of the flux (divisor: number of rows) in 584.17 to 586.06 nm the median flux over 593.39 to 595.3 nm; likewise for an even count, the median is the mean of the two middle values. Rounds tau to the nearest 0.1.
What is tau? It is -16.5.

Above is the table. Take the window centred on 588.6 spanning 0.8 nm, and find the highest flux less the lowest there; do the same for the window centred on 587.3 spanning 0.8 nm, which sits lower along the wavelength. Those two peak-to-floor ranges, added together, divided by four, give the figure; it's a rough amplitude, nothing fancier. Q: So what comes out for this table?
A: 1.8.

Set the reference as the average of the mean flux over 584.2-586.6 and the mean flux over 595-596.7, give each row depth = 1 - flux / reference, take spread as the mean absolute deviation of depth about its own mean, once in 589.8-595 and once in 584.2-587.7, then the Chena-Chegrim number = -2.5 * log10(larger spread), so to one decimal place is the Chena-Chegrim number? 3.8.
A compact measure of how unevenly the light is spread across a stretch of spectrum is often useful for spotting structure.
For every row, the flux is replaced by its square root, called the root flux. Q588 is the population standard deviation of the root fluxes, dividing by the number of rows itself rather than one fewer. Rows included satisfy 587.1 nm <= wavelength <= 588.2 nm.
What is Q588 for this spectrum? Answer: 0.034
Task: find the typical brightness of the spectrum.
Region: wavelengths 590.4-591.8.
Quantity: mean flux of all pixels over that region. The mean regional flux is 17.0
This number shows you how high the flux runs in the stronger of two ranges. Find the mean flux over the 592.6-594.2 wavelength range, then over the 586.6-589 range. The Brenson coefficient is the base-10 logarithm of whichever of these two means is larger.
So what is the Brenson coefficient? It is 1.23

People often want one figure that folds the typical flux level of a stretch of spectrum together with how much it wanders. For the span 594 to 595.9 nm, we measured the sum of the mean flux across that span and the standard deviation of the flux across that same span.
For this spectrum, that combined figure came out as 17.6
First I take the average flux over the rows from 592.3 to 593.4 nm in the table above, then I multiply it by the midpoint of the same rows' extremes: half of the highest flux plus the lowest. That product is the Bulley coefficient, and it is 284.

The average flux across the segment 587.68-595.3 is 15.78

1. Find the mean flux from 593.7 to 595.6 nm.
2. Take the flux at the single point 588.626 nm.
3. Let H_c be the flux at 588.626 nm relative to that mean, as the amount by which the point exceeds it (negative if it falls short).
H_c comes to -4.0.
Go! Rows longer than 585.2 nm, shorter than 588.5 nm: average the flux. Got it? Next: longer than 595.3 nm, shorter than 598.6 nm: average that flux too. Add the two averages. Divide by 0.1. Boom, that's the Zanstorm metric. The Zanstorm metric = 346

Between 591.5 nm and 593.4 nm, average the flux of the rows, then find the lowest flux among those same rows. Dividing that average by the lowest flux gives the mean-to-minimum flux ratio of 1.03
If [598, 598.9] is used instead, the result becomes 1.02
